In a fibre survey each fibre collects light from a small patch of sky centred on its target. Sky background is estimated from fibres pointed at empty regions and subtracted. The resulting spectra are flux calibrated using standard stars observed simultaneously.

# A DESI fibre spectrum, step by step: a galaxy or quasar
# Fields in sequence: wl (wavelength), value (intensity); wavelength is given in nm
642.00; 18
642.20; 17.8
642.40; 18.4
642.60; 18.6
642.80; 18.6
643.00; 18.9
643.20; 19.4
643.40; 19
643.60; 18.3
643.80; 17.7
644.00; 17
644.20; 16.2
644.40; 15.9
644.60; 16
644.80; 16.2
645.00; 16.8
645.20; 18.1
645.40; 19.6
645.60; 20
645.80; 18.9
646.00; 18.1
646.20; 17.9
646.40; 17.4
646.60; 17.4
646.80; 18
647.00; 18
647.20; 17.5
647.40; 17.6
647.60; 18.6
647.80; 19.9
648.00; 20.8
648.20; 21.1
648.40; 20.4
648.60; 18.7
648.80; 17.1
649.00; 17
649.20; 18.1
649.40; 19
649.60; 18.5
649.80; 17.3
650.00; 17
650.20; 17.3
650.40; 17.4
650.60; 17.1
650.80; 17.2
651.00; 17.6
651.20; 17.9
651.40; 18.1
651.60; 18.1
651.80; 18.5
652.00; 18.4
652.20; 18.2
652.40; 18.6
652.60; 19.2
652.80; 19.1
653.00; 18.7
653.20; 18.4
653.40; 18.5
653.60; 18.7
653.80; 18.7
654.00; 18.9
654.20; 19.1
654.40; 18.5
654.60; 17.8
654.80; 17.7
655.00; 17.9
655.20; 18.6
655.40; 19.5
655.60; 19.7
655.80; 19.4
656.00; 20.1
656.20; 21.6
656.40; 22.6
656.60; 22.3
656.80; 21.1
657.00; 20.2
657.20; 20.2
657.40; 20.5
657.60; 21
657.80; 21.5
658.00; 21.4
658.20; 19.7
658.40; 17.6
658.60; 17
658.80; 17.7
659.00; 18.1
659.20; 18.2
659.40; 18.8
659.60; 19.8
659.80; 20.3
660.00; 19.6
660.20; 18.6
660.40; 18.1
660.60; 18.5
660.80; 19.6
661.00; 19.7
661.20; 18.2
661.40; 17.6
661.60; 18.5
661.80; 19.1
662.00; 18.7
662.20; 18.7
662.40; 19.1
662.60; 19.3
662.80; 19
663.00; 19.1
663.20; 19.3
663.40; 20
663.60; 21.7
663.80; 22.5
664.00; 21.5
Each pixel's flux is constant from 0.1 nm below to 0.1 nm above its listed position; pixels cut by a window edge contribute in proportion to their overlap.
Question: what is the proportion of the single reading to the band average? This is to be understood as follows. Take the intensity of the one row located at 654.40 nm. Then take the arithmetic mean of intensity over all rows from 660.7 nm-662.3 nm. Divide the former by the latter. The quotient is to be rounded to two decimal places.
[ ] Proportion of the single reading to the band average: 0.99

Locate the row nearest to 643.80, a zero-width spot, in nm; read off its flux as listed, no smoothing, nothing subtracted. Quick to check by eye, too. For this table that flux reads 17.7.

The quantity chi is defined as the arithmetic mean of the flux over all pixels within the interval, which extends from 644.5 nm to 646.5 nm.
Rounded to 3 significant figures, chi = 17.9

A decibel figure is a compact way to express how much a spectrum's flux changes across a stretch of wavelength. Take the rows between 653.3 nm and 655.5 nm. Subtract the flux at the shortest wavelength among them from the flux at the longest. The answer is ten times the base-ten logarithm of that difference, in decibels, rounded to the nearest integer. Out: 0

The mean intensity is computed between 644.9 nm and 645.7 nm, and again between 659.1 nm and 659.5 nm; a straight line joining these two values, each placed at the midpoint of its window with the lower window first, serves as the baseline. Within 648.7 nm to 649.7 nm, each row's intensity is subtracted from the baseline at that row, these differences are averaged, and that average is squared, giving 0.42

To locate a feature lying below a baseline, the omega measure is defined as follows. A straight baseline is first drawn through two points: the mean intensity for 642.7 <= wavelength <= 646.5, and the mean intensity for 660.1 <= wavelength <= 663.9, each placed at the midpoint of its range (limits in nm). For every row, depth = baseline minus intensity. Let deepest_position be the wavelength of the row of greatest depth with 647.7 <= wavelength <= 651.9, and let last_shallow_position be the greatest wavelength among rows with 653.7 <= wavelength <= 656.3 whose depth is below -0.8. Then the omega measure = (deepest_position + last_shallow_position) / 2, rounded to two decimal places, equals 653.10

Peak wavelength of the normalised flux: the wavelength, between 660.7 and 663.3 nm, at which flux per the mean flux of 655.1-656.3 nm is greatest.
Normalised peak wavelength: 661.00 nm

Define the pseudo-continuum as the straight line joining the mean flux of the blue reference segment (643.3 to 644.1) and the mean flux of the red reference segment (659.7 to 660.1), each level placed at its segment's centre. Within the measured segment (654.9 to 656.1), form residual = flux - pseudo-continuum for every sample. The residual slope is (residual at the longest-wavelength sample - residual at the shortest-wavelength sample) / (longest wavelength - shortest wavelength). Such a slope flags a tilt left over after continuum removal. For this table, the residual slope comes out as 2.1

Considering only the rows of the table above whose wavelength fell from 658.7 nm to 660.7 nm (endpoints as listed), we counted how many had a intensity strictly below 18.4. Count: 4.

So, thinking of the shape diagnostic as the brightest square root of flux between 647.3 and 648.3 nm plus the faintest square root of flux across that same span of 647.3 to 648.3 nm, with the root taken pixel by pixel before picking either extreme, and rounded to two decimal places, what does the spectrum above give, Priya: 8.79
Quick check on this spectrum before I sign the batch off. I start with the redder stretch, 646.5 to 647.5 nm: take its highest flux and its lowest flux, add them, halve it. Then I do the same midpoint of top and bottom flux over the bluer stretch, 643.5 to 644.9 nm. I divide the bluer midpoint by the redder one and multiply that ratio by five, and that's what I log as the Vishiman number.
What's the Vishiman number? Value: 4.83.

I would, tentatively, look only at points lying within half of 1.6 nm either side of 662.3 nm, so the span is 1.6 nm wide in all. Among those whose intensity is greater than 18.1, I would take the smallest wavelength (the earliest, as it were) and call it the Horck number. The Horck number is 661.60 nm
